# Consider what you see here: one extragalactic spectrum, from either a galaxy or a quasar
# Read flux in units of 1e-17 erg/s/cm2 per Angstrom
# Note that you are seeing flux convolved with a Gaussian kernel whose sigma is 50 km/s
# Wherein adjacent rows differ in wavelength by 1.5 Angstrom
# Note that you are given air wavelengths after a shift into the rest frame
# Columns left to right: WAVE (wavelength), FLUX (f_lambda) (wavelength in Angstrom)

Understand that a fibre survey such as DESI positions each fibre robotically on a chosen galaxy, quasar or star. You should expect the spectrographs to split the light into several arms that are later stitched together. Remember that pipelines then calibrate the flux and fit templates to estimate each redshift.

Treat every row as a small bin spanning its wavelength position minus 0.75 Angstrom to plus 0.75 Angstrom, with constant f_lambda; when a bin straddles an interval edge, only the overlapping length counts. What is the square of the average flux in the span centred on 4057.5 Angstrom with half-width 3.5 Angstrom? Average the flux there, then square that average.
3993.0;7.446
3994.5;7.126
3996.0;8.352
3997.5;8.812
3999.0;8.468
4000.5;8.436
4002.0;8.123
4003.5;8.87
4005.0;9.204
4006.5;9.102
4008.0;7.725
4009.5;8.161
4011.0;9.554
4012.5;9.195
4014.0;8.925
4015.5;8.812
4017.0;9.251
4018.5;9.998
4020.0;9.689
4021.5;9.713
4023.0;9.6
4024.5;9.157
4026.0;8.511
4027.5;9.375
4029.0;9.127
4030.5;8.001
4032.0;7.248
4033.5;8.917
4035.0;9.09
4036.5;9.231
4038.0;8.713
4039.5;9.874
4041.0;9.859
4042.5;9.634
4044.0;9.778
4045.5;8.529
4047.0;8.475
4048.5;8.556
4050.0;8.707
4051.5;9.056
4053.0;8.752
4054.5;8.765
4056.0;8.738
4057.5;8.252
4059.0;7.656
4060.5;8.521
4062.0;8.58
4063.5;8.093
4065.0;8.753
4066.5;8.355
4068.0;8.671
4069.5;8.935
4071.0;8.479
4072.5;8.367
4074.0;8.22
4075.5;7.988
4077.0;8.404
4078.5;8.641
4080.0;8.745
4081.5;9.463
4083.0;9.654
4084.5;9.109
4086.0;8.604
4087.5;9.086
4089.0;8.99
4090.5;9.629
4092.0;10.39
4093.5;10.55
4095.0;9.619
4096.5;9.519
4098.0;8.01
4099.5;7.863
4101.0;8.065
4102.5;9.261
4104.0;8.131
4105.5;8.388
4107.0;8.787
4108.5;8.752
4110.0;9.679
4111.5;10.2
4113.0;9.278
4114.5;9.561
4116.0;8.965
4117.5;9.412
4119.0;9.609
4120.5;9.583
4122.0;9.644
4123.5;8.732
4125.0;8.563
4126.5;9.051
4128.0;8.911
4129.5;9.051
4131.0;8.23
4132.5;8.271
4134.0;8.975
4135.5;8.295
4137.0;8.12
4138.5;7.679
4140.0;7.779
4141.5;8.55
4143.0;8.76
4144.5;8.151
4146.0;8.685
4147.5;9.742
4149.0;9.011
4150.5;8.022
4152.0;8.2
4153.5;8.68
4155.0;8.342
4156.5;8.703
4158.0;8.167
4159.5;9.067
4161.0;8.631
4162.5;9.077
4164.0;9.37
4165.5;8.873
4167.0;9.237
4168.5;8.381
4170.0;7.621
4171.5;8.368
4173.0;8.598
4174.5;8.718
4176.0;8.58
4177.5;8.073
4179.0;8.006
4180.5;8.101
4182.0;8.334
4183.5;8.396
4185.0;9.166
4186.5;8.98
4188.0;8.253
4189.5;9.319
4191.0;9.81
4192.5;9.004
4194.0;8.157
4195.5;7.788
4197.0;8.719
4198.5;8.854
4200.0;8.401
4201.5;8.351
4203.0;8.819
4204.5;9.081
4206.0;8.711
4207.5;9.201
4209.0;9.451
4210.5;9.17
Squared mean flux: 70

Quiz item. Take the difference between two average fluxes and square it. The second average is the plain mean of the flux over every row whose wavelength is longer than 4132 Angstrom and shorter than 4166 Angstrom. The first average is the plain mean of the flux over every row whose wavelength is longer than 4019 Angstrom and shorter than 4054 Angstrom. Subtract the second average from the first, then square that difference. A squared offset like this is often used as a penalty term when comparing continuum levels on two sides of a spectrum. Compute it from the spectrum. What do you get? 0.21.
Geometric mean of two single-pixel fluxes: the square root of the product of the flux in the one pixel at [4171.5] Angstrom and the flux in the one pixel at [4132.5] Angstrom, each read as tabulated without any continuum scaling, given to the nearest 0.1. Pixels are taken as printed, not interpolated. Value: 8.3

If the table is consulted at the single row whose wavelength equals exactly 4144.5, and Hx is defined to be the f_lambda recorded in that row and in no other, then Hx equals 8.151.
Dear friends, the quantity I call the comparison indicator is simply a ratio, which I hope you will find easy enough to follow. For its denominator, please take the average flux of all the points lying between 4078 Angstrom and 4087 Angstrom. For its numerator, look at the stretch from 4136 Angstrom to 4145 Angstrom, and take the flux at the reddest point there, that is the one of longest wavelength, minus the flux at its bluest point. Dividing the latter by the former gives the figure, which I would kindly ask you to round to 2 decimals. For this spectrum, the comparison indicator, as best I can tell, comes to 0.00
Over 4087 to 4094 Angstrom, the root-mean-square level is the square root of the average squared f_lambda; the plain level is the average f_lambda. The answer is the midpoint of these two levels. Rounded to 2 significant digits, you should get 9.7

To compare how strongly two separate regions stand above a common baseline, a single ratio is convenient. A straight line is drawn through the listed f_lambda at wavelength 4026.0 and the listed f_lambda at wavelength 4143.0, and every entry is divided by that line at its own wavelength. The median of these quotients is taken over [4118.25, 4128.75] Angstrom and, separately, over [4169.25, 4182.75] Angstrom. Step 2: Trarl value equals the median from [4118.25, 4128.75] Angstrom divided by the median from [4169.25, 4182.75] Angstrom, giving 1.10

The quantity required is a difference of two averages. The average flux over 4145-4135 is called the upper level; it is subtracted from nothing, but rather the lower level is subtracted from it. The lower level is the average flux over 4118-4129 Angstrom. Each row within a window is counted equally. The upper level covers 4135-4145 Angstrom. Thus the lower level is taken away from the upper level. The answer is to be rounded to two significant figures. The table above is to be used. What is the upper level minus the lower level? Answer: -0.97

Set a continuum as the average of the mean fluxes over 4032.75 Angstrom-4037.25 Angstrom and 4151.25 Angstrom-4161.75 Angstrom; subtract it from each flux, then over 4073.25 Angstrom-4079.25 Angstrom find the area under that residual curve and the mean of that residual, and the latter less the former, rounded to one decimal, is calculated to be 2.5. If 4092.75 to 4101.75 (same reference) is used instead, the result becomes -1.0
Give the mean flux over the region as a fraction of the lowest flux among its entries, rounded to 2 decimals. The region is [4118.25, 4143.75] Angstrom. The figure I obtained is 1.13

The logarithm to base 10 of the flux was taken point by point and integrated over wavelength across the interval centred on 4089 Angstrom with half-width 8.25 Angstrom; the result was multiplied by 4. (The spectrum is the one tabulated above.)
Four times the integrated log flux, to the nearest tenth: 64.5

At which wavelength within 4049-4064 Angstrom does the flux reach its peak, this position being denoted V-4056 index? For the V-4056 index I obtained 4051.5 Angstrom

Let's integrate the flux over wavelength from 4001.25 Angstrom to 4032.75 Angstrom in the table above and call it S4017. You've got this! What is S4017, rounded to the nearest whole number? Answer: 281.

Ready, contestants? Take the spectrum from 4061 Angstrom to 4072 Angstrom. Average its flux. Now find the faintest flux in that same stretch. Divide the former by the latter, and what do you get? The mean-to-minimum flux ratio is 1.06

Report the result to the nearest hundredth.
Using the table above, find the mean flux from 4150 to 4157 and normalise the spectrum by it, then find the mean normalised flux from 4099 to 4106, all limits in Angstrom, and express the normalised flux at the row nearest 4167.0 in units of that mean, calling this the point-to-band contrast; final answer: 1.11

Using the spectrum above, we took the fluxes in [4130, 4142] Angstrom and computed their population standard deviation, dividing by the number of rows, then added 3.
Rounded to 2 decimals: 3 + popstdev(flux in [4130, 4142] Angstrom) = 3.38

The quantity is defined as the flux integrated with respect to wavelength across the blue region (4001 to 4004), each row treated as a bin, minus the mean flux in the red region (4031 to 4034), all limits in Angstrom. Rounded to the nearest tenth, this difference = 17.4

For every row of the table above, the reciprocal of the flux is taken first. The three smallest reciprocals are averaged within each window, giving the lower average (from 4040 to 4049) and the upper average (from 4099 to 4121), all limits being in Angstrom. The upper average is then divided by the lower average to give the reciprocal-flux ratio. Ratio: 0.99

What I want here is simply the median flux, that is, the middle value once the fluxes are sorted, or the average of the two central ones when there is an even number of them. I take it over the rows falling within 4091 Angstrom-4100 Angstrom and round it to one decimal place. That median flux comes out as 9.6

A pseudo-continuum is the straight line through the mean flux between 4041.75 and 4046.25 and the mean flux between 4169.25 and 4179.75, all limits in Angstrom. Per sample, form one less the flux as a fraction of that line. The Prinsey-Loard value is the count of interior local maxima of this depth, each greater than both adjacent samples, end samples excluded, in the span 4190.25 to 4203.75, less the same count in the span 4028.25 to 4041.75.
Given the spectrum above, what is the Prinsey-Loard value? 0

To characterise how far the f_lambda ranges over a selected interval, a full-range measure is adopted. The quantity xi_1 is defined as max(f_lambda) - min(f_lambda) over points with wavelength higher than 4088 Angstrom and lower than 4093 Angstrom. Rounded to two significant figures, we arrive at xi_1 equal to 1.4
